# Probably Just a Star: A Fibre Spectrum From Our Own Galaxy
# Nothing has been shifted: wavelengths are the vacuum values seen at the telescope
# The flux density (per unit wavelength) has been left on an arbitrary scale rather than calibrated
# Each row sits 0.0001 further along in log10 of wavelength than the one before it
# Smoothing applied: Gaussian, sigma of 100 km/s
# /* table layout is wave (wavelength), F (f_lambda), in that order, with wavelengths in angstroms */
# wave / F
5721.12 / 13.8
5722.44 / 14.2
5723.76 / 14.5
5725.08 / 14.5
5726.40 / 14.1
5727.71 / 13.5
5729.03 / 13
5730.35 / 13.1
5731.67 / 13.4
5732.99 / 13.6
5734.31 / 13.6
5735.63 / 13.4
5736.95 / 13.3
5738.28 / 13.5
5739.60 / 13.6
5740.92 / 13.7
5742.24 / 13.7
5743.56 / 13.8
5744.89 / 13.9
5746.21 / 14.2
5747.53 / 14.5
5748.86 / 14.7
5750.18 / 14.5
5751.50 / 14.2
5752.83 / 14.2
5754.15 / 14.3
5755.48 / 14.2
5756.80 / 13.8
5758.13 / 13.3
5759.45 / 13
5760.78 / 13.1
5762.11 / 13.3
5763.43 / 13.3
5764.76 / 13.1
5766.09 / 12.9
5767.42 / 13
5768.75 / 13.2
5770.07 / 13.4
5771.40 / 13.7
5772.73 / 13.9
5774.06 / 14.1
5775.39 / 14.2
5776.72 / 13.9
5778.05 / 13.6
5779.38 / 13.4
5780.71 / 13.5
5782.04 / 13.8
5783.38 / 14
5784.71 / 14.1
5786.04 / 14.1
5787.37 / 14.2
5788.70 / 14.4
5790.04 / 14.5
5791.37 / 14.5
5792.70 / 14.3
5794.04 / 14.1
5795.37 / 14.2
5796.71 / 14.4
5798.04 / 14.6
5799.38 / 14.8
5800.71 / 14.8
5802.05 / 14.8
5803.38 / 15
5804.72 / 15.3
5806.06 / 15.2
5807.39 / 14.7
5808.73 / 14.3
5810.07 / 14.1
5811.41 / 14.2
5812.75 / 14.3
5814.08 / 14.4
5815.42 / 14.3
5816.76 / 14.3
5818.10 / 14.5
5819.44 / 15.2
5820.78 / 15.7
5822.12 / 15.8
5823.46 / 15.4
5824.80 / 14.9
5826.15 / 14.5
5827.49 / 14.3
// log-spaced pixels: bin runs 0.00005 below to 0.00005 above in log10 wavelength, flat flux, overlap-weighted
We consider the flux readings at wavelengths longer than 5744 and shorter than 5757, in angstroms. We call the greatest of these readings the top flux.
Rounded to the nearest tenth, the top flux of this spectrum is 14.7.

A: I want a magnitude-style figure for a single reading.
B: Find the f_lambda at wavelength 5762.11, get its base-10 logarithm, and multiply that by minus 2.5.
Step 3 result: -2.81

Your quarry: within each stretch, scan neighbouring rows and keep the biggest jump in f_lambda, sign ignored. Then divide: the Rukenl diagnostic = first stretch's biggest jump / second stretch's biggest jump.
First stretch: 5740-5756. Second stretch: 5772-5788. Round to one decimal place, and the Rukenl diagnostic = 1.0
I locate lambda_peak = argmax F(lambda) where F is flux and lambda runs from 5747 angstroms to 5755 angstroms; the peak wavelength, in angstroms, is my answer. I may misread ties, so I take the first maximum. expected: 5748.86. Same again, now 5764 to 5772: 5771.40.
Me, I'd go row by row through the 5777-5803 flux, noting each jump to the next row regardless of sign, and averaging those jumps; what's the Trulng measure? 0.133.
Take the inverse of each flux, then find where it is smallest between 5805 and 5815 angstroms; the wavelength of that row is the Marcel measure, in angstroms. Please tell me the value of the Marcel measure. 5806.06 angstroms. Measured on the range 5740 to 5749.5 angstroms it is 5748.86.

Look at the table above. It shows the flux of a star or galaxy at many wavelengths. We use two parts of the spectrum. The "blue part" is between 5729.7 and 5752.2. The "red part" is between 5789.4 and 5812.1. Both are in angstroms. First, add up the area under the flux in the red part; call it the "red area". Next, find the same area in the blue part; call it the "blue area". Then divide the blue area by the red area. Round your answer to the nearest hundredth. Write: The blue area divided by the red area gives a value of 0.94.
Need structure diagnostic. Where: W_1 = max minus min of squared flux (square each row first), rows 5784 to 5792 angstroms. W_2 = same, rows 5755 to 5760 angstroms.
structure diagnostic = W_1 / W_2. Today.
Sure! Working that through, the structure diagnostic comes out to 0.35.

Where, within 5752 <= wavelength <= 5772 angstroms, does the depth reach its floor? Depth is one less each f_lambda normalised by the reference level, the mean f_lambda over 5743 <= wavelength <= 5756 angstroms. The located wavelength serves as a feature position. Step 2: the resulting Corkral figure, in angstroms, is 5754.15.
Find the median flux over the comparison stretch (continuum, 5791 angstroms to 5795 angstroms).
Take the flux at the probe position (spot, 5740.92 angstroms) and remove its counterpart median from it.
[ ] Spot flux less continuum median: -0.60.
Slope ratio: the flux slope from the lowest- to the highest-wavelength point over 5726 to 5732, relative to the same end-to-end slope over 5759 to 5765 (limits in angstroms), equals -7.1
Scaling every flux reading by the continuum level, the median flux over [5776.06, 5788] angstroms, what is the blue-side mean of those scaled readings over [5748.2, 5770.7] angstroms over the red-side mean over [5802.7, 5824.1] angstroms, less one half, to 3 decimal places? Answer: 0.421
